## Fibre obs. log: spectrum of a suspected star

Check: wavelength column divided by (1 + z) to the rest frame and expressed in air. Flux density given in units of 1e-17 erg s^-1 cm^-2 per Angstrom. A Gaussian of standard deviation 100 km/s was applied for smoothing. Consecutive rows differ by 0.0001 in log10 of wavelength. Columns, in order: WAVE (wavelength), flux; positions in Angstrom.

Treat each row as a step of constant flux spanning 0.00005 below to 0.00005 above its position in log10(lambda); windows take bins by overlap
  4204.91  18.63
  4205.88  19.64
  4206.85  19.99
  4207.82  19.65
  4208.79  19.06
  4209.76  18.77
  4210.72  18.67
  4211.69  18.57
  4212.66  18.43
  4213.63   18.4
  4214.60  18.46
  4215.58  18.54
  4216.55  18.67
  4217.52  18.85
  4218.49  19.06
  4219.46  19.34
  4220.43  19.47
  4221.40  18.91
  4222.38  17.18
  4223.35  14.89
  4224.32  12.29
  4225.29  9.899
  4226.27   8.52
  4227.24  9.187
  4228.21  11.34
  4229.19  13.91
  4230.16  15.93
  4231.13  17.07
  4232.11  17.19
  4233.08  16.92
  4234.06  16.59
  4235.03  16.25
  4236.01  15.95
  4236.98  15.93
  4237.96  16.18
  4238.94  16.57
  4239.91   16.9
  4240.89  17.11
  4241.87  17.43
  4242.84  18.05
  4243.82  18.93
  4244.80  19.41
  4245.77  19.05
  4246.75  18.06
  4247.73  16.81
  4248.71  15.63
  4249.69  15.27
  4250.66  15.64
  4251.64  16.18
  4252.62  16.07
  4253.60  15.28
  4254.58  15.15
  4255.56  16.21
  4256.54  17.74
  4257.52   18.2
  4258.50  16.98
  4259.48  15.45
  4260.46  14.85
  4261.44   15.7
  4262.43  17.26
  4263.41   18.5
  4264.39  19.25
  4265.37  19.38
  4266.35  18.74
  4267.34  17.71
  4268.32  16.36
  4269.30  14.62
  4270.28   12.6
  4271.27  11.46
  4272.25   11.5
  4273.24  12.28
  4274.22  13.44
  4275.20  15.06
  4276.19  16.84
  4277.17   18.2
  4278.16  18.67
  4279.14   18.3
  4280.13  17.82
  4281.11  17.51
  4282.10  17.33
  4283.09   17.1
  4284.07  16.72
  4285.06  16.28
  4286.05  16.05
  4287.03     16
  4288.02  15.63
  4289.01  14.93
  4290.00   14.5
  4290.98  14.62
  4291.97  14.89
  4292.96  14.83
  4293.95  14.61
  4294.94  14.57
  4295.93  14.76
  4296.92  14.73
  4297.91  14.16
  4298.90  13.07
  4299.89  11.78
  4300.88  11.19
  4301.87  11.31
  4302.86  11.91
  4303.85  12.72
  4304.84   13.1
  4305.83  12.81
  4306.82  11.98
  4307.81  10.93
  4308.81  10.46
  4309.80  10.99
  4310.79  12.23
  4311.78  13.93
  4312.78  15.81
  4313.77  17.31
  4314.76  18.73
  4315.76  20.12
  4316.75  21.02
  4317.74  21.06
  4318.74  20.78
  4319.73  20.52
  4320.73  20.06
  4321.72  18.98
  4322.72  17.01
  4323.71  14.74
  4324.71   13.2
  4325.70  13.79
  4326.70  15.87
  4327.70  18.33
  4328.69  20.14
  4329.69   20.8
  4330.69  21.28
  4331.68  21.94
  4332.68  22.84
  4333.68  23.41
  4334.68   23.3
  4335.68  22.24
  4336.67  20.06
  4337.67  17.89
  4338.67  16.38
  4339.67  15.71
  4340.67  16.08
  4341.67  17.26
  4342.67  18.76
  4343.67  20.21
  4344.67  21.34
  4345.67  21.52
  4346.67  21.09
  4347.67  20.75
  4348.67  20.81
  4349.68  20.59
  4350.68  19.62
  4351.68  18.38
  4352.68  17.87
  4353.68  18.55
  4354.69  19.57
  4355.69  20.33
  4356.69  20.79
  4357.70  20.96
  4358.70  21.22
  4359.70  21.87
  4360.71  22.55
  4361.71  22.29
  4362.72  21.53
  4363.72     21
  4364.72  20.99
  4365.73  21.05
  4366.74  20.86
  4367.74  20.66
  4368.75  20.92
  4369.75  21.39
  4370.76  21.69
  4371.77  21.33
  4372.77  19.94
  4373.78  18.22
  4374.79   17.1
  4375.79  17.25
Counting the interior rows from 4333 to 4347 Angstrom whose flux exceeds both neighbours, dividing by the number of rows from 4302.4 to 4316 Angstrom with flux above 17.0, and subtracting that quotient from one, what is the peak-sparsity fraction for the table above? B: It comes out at 0.67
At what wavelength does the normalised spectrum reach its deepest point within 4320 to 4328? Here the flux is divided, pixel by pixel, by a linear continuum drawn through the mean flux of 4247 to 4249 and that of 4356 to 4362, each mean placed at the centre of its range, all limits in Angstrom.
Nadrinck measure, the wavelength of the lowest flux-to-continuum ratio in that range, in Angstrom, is 4324.71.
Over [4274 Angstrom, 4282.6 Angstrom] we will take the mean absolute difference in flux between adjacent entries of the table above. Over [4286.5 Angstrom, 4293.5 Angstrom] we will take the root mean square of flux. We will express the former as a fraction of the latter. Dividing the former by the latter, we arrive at 0.05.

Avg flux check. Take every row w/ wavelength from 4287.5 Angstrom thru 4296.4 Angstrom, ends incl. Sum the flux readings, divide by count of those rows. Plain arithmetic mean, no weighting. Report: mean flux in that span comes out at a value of 14.8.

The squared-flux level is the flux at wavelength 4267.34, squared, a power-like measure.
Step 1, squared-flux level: 314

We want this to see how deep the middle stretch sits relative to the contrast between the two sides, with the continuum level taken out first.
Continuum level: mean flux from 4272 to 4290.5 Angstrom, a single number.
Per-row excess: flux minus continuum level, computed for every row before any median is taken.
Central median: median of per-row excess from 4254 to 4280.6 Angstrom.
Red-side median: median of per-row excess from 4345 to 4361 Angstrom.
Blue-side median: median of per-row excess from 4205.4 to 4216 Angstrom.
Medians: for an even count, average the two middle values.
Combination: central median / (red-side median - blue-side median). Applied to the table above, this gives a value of 0.4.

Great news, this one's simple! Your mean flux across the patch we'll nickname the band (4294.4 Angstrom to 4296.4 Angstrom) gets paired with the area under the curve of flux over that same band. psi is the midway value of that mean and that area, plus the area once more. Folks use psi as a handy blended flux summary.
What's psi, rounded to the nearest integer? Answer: 51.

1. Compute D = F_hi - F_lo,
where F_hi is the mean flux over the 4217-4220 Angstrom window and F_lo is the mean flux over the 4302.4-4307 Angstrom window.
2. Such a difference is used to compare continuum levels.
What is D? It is 7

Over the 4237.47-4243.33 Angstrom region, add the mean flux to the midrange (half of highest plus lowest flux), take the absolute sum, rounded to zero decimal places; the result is 34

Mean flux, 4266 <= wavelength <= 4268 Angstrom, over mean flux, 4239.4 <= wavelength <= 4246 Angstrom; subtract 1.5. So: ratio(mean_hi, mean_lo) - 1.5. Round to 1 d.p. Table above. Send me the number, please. -0.5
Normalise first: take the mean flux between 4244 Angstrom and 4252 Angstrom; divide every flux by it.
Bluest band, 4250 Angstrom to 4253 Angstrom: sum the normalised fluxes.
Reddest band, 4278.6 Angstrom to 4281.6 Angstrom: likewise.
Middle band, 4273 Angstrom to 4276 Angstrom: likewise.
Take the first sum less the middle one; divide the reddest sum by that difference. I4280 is 7.5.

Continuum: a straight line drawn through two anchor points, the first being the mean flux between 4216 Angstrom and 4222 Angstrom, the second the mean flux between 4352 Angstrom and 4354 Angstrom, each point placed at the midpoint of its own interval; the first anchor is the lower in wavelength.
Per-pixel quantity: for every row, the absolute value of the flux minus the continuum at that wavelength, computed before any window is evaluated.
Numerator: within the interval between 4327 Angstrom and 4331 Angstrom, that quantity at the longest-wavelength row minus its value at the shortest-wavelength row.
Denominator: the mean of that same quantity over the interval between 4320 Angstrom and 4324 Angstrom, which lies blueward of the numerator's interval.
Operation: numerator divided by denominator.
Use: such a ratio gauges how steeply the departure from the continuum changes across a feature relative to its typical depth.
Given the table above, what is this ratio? 1.6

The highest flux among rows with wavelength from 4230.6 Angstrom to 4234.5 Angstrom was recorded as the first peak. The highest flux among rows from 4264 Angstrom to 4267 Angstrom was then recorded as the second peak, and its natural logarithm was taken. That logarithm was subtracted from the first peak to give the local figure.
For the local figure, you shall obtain 14.2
